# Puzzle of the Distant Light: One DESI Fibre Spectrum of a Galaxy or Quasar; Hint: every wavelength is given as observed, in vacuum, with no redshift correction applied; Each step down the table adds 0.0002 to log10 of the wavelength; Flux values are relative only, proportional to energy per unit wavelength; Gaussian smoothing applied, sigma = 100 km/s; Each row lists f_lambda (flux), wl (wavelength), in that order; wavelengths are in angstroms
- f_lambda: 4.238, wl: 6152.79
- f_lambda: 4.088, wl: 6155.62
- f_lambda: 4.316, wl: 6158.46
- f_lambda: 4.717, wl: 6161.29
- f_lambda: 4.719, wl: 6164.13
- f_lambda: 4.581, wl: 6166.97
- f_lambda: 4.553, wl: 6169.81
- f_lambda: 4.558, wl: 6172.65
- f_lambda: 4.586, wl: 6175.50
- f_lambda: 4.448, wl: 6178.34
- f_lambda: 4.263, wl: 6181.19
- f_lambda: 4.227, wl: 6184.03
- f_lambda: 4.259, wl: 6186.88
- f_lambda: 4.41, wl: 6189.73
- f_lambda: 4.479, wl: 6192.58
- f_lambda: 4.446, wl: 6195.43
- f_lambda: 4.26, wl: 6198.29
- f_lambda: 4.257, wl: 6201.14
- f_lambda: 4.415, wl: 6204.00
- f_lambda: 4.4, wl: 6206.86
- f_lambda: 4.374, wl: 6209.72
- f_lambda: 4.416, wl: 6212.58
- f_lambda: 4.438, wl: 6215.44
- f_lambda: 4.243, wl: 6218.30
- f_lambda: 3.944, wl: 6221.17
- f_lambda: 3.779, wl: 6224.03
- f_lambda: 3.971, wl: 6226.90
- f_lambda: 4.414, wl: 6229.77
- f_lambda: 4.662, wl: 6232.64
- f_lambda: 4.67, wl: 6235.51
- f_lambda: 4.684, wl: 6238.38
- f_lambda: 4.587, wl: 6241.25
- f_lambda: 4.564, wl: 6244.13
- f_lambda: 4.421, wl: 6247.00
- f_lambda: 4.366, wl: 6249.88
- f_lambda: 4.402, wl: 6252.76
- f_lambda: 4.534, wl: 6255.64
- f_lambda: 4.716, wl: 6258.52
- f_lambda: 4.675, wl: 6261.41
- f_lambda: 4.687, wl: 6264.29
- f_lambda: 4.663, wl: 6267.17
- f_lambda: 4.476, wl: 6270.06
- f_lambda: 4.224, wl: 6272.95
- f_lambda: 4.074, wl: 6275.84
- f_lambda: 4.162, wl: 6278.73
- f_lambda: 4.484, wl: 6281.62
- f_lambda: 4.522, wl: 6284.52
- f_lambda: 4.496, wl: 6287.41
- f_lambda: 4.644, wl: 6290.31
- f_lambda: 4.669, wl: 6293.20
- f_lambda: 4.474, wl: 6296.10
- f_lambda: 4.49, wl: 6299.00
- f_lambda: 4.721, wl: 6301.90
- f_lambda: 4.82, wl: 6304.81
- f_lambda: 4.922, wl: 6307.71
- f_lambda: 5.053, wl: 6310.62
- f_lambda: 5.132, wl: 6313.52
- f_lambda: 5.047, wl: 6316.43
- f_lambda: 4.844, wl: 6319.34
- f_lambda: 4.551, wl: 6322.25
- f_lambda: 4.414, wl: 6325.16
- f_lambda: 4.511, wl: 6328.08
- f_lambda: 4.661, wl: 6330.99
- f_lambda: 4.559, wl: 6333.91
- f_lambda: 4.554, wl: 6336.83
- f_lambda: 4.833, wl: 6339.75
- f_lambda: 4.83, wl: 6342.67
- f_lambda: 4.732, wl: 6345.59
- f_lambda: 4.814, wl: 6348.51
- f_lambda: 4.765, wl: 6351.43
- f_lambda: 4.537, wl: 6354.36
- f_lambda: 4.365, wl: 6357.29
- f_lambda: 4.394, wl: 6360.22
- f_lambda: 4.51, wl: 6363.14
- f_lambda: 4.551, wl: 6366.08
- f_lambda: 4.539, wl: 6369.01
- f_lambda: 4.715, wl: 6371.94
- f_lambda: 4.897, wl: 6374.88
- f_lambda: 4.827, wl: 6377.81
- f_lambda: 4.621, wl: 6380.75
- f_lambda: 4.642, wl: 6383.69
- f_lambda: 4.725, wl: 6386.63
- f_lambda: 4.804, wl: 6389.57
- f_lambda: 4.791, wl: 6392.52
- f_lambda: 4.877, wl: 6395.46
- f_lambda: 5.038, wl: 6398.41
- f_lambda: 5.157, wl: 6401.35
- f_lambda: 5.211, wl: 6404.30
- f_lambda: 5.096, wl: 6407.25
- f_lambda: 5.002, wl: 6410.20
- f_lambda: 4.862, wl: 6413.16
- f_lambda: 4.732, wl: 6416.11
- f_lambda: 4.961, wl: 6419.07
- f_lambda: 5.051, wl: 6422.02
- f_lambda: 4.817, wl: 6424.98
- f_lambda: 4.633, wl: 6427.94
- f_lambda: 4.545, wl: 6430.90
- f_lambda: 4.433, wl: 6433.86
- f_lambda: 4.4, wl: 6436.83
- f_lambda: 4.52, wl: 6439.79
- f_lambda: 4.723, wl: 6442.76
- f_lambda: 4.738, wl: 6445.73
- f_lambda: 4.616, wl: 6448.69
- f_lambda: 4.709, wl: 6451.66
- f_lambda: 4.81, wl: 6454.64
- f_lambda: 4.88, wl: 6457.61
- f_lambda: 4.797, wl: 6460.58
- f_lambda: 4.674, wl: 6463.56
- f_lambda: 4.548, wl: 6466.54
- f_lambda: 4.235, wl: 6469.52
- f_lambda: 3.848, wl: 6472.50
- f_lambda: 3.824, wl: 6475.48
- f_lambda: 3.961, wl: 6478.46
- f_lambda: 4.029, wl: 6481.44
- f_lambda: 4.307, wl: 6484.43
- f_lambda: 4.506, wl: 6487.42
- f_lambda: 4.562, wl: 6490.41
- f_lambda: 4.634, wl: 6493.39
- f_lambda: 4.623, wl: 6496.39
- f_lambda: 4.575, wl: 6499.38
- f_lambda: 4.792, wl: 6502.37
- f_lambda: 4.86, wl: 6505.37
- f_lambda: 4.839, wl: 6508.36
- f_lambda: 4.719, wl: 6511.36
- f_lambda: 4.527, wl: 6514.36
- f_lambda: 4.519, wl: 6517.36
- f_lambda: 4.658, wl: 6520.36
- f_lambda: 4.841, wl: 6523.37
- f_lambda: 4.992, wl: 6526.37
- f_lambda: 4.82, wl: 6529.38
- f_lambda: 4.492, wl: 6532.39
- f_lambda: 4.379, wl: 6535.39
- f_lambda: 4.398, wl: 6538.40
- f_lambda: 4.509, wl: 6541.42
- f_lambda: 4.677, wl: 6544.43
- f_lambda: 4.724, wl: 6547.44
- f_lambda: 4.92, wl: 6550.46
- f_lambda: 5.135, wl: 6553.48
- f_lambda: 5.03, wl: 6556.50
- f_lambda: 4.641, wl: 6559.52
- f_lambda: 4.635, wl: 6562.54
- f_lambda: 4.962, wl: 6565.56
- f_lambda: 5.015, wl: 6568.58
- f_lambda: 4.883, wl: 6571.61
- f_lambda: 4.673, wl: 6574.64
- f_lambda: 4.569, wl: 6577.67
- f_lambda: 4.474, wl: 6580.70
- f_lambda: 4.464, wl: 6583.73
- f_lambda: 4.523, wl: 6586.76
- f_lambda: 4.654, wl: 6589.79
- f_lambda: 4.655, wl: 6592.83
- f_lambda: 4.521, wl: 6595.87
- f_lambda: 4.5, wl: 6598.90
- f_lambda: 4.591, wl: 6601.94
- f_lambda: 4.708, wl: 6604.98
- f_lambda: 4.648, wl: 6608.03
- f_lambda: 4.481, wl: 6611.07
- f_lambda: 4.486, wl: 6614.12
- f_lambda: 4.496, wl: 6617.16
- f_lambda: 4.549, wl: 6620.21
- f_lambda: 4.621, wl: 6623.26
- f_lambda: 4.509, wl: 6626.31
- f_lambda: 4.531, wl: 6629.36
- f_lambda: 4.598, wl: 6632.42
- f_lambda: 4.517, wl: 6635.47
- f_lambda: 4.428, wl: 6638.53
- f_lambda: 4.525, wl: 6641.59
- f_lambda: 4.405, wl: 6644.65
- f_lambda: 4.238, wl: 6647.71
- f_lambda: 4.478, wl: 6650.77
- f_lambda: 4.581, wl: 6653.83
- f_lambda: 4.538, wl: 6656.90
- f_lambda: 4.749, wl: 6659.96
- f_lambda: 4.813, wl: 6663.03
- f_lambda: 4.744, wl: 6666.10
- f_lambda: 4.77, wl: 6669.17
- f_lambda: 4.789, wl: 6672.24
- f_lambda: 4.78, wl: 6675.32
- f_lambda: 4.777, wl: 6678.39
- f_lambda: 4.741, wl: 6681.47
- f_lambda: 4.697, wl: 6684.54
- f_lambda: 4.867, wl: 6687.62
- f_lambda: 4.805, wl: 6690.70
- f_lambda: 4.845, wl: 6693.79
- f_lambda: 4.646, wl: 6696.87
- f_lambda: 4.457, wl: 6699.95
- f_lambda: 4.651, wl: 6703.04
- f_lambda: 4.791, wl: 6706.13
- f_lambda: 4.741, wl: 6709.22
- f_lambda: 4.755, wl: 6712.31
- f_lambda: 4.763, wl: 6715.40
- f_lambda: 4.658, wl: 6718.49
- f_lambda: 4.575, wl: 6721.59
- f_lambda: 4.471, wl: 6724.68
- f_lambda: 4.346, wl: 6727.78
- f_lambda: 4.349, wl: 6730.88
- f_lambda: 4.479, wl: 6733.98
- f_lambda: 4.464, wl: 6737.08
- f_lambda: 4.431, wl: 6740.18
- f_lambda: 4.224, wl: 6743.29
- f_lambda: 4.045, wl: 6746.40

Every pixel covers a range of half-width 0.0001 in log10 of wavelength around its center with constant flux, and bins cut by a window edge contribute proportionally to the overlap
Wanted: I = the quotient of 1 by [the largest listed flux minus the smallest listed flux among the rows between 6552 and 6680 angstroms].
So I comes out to 1.11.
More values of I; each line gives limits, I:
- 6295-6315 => 1.52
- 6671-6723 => 2.44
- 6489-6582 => 1.32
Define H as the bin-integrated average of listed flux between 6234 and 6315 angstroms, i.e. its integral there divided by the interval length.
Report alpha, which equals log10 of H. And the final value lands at 0.661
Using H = 4.58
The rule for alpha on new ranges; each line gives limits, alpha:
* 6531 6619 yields 0.667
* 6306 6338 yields 0.677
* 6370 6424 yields 0.689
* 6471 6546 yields 0.655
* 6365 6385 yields 0.671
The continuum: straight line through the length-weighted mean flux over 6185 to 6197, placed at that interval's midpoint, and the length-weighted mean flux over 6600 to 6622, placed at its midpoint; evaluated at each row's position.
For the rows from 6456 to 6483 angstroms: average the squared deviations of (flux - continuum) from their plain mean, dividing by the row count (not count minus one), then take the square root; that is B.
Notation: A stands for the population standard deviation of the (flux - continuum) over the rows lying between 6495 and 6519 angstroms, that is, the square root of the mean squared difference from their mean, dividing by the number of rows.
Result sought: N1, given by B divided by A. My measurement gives 3.04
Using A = 0.13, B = 0.40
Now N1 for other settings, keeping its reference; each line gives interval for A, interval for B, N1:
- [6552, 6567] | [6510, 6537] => 0.91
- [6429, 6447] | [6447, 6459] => 0.77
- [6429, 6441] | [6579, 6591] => 1.24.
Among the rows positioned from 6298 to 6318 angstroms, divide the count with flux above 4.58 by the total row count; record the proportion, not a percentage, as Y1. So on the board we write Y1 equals 0.9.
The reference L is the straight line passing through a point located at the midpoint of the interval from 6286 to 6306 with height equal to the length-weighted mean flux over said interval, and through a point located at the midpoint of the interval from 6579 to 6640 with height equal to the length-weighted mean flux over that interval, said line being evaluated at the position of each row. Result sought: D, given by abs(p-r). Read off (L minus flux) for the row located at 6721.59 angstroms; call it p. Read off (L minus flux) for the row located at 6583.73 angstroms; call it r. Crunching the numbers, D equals 0.14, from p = -0.05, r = 0.09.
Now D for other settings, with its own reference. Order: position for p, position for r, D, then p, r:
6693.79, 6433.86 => 0.47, -0.31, 0.15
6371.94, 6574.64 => 0.00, -0.12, -0.12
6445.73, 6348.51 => 0.06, -0.16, -0.21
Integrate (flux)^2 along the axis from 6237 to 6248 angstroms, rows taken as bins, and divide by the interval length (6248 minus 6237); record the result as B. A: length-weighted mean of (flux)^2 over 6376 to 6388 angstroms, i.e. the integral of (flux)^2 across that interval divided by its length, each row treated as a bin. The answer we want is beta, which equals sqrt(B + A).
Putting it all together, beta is 6.56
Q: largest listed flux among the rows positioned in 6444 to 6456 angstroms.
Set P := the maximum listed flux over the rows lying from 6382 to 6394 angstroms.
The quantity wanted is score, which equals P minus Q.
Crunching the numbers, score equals -0.01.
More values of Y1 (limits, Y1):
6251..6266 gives 0.6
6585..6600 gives 0.4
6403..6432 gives 0.9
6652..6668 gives 0.8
